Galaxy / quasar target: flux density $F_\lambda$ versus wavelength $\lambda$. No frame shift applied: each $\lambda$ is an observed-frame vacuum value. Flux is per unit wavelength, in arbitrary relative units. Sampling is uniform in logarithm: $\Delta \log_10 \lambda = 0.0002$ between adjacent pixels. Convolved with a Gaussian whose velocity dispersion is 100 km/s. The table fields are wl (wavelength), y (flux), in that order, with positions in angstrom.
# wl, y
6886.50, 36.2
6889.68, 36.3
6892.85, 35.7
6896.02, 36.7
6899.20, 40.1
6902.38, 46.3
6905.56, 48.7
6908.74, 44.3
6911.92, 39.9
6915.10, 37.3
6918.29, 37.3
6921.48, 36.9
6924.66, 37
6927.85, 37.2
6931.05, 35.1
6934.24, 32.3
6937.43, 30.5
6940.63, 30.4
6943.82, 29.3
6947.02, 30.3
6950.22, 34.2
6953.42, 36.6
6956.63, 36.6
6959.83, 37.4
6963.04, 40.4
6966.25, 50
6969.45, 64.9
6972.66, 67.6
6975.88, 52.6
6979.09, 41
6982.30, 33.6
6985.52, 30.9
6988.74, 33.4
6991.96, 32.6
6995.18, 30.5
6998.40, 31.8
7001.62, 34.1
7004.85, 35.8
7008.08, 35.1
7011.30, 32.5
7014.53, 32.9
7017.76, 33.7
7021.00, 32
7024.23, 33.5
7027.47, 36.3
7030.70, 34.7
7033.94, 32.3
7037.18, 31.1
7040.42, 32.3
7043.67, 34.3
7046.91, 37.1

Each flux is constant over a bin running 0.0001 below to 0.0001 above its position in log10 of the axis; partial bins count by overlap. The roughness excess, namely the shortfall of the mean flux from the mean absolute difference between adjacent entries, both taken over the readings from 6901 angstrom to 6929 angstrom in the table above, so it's -39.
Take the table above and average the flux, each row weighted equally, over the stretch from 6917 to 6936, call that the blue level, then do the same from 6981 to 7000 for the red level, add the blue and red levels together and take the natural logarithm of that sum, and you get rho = 4.22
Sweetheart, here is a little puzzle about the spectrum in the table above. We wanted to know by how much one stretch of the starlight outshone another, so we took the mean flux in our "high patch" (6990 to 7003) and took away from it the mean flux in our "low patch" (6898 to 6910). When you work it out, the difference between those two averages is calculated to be -13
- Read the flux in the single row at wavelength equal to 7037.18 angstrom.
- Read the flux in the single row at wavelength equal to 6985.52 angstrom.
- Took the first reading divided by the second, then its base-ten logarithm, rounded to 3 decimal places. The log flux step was 0.003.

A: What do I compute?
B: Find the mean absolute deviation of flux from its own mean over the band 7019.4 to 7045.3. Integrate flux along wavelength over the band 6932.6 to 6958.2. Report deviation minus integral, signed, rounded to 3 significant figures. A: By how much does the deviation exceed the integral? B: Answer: -831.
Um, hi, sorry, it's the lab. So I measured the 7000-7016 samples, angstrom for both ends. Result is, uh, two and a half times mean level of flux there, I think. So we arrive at 85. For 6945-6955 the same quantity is 84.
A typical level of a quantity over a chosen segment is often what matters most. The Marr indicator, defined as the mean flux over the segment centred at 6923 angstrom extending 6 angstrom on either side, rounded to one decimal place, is 37.1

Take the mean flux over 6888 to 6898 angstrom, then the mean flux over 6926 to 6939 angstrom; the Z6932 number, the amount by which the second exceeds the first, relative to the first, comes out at -0.1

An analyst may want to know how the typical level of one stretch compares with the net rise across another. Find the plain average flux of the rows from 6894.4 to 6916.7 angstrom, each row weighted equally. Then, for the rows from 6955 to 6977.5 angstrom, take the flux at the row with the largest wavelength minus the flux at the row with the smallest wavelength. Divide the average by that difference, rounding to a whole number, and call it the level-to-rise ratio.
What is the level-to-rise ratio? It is 3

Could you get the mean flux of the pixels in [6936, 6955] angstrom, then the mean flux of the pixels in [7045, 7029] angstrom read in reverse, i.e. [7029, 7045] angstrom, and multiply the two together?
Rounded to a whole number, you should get 1050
